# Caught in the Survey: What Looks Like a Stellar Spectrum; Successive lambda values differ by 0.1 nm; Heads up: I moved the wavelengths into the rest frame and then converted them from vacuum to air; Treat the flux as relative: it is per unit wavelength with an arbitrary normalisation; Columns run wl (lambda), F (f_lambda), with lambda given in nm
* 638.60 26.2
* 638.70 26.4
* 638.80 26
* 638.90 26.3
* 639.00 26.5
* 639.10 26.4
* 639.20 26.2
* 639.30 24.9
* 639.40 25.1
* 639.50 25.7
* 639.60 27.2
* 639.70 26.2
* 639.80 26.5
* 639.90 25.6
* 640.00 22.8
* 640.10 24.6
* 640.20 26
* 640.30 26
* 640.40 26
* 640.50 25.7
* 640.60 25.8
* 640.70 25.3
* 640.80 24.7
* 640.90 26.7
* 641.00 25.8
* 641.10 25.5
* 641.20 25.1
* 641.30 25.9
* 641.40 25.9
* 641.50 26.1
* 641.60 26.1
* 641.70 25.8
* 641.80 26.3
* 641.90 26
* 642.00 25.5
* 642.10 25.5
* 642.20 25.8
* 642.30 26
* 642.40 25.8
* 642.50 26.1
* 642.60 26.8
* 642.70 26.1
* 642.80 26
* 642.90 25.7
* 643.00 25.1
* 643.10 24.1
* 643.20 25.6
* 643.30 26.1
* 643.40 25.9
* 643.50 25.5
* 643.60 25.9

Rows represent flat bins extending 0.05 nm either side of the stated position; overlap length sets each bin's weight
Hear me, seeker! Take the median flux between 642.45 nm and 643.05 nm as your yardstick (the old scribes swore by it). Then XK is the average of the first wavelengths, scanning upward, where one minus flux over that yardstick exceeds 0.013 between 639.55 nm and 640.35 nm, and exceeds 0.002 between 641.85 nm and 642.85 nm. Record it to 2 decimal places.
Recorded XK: 640.95 nm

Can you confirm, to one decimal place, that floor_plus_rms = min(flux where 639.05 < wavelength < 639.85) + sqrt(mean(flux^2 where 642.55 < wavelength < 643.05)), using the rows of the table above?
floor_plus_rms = 50.8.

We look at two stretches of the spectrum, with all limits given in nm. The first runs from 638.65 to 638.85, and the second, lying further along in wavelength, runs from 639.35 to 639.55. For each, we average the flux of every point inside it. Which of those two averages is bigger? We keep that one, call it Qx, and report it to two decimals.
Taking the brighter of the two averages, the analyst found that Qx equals 26.20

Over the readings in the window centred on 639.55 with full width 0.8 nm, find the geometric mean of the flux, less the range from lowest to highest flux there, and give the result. 23.6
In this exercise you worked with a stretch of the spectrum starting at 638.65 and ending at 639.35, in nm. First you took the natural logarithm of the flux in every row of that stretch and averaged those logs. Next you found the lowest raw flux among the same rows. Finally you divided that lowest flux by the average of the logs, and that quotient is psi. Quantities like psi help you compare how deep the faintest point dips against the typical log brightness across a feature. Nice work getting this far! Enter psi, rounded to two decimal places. 7.63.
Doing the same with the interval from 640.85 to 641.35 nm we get 7.72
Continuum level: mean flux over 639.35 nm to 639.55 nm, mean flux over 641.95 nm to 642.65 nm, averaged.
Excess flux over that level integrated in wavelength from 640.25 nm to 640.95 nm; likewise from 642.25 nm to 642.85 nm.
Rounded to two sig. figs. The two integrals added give 0.34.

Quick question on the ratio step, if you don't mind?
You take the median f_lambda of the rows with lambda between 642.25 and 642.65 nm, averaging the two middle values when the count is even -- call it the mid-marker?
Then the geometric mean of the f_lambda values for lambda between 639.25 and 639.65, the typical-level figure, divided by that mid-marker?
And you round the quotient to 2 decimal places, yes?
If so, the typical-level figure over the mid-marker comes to 0.99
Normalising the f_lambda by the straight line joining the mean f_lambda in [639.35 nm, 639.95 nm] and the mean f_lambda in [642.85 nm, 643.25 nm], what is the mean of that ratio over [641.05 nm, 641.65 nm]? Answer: 1.01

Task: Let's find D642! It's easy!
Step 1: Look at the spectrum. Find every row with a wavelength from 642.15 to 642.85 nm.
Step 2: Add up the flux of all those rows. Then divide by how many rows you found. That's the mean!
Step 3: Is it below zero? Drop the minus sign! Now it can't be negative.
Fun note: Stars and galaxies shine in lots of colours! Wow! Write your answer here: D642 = 26.1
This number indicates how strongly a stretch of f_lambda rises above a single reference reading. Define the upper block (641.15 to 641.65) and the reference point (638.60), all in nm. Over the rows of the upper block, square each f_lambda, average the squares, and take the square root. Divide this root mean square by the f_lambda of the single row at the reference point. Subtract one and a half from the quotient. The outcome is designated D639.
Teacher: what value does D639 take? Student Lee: -0.514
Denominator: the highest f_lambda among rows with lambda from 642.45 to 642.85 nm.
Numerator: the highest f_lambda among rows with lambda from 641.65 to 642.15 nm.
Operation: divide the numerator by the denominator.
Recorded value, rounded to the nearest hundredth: 0.98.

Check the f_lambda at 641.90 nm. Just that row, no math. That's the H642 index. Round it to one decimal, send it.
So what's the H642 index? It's 26.0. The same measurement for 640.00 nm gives 22.8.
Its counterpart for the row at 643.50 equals 25.5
